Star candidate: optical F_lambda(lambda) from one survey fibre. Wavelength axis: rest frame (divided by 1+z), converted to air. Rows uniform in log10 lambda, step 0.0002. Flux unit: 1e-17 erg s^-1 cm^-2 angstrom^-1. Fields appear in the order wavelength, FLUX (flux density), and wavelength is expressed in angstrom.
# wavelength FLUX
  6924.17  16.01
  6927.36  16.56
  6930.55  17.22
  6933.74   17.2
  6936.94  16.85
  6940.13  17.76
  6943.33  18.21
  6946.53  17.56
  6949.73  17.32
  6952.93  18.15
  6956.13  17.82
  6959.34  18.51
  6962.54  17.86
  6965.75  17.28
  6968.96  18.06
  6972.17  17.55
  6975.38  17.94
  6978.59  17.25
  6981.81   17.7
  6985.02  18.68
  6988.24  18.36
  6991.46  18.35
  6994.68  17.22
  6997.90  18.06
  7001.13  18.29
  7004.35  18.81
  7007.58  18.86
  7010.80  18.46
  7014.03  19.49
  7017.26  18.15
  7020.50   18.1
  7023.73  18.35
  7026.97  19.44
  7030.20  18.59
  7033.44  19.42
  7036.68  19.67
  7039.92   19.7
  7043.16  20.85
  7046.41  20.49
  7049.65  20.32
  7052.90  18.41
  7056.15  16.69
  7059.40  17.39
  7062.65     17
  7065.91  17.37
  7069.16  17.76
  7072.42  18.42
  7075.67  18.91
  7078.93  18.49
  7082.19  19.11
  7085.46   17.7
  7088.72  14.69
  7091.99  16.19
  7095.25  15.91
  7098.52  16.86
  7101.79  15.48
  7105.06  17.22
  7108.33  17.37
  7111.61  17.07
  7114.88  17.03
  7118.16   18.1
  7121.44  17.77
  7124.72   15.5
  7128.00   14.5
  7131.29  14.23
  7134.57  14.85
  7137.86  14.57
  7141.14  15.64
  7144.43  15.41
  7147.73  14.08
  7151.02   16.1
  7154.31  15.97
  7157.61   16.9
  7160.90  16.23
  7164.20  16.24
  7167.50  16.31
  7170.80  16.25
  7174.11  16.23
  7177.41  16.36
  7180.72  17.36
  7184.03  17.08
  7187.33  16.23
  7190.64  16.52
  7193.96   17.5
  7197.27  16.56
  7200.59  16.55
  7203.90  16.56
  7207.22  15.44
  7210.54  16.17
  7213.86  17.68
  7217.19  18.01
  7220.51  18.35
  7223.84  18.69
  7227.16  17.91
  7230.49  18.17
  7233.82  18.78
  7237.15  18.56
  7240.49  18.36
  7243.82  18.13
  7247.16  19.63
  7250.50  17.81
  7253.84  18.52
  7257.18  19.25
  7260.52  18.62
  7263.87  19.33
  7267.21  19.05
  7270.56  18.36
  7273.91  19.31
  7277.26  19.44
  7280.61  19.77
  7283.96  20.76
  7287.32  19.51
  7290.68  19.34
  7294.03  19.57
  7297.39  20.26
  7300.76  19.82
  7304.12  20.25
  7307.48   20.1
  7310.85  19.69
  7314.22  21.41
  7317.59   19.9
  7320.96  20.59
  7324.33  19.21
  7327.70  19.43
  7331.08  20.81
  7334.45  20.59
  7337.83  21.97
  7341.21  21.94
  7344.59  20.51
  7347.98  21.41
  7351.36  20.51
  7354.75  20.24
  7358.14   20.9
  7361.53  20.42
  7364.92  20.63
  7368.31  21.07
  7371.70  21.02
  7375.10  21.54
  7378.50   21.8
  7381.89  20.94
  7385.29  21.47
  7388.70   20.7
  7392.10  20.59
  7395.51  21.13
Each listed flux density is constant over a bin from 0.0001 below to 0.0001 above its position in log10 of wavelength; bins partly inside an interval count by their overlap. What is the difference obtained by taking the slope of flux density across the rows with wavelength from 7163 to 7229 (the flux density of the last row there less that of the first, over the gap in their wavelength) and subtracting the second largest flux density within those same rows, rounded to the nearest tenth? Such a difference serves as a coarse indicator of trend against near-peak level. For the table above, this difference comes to -18.3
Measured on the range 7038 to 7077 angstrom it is -20.5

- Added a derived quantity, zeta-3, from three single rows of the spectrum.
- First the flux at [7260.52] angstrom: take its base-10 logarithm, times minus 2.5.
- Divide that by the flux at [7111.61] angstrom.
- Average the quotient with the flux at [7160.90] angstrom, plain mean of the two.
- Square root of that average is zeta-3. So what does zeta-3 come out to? 2.83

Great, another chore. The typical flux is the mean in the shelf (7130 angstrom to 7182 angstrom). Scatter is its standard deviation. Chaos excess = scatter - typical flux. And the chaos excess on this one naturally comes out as -14.9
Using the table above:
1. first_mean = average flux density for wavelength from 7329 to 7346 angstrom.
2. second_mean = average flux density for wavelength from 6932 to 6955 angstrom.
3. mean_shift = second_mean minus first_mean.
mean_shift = -3.6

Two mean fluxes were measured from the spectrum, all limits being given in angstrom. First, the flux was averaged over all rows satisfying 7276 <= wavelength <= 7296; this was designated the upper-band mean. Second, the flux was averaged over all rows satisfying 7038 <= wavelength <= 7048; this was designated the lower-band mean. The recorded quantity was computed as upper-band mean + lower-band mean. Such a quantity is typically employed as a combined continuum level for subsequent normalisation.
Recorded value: 40.1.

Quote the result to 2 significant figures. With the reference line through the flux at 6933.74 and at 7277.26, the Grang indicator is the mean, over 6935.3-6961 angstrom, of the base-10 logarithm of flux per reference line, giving 0.012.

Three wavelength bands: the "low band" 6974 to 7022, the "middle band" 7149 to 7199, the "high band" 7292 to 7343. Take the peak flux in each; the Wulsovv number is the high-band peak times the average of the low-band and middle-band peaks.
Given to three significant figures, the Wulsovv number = 406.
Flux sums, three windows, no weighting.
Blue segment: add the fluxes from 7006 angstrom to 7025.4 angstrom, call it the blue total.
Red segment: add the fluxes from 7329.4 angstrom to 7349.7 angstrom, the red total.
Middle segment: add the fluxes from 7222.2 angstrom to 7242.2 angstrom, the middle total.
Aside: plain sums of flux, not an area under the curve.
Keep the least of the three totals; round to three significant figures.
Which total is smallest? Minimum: 110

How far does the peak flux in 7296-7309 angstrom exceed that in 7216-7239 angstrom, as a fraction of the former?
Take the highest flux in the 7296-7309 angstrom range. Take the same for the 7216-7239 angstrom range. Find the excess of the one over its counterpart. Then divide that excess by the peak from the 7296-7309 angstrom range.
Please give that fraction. 0.07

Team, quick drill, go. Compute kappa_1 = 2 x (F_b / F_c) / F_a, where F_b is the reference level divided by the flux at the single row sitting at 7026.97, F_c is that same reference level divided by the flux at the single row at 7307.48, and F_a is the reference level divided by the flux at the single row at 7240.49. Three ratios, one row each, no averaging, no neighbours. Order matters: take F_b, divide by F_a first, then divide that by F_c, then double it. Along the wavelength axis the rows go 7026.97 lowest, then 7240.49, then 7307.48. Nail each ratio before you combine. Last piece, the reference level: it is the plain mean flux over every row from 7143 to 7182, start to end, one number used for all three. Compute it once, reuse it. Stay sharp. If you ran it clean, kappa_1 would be 2.36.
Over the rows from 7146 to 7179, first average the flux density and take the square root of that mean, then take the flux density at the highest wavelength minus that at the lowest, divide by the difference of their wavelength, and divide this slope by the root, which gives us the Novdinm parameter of 0.02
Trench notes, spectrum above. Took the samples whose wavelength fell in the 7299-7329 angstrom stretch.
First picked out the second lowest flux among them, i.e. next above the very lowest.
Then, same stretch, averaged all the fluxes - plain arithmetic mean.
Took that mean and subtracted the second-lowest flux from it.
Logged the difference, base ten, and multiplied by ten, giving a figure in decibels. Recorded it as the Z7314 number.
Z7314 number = -2.1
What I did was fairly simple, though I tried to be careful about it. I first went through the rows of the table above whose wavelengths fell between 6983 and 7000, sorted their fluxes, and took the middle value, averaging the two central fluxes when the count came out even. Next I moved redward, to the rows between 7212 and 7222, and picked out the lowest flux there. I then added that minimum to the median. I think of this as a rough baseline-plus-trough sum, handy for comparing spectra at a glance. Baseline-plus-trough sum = 36.0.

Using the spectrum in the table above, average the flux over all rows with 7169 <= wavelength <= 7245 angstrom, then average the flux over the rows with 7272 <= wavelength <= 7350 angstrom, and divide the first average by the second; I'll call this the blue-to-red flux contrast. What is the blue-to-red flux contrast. 0.85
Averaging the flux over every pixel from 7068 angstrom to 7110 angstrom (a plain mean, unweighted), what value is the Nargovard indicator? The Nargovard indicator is 17.2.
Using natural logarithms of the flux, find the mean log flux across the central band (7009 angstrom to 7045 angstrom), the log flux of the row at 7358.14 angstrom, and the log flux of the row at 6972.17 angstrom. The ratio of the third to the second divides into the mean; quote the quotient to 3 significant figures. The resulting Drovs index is 3.13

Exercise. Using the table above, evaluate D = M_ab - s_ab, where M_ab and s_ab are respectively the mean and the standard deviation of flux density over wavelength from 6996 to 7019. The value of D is 18.1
